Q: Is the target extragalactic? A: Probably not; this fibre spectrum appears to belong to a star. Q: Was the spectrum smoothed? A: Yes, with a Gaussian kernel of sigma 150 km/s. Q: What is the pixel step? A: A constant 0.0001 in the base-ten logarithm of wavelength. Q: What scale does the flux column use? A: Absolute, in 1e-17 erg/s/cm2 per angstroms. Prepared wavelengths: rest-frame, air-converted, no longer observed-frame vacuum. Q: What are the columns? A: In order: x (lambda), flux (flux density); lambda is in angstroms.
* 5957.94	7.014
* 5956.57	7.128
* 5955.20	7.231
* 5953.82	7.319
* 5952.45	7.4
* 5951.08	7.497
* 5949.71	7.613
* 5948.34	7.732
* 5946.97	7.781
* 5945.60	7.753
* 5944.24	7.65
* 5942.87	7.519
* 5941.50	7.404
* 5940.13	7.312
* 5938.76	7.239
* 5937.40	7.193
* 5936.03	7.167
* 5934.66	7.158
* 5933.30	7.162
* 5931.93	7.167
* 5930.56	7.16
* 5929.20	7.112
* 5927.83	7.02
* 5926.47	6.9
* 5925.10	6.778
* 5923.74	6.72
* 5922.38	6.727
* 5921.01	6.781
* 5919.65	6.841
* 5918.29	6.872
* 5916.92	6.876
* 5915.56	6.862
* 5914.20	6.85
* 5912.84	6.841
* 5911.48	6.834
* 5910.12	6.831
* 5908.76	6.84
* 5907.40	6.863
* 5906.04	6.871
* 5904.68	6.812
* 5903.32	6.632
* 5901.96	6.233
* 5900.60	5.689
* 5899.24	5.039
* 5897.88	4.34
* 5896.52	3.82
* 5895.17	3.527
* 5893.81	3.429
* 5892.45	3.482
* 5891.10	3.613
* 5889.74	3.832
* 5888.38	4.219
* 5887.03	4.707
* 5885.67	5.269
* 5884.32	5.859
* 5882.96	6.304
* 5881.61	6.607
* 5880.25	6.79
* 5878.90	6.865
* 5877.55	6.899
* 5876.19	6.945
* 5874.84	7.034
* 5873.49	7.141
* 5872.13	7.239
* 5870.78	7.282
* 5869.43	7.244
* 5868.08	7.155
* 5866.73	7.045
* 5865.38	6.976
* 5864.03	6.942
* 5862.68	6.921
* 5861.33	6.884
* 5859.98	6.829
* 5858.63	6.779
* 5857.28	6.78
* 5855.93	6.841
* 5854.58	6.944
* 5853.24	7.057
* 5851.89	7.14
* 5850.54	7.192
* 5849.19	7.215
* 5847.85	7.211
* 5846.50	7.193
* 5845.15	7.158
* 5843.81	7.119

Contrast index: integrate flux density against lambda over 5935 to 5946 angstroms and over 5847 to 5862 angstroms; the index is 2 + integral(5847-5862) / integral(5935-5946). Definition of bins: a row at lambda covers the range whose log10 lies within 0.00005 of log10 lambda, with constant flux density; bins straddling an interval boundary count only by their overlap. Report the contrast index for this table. 3.3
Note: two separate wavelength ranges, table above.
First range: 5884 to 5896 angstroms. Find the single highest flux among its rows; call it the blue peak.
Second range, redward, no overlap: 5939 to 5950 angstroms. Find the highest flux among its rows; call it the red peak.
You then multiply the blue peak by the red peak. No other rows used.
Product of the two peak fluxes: 45.6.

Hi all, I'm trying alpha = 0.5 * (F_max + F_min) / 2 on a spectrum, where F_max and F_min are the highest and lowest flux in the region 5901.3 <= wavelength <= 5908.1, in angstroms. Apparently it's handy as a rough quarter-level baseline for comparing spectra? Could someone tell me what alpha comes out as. 3.28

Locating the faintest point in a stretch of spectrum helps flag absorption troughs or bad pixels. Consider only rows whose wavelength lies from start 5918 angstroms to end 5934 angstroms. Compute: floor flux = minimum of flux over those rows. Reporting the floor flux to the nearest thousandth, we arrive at 6.720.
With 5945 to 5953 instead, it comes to 7.400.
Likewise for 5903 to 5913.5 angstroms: 6.632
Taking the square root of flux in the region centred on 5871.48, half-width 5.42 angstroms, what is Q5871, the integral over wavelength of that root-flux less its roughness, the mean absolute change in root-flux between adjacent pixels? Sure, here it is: 28.9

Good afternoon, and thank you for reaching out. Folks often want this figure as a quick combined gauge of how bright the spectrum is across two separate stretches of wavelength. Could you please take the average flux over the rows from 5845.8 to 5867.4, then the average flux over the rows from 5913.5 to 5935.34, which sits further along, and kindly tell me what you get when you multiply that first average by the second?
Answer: 48.5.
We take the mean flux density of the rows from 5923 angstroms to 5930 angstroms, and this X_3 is 6.9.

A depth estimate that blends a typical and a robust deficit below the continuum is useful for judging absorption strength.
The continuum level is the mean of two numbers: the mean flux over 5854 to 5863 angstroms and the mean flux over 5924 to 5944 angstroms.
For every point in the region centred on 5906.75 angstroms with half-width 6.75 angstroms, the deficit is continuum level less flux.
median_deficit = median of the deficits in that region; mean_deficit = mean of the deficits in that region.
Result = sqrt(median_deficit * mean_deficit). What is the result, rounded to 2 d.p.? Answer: 0.25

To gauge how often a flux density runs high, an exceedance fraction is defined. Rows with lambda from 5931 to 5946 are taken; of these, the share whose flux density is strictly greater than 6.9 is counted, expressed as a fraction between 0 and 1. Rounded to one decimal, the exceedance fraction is 1.0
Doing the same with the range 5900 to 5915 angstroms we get 0.0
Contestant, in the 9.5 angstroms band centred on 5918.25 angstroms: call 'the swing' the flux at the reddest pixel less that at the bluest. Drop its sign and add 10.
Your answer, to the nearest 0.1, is 10.1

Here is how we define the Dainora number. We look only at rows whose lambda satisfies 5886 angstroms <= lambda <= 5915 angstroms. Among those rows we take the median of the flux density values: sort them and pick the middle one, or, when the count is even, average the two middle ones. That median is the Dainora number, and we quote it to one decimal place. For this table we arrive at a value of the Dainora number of 5.7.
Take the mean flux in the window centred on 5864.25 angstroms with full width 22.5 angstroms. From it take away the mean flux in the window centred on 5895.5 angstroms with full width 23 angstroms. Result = 2.1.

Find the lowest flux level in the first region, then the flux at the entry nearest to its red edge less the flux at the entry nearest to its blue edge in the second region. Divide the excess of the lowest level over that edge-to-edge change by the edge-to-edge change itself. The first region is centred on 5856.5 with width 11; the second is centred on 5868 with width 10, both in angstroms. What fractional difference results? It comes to 22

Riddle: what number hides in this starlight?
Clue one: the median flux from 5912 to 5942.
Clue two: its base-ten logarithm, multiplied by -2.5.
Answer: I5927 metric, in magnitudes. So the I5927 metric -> -2.11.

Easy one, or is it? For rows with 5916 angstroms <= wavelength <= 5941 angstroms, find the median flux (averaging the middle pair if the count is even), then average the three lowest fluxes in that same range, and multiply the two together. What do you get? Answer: 48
